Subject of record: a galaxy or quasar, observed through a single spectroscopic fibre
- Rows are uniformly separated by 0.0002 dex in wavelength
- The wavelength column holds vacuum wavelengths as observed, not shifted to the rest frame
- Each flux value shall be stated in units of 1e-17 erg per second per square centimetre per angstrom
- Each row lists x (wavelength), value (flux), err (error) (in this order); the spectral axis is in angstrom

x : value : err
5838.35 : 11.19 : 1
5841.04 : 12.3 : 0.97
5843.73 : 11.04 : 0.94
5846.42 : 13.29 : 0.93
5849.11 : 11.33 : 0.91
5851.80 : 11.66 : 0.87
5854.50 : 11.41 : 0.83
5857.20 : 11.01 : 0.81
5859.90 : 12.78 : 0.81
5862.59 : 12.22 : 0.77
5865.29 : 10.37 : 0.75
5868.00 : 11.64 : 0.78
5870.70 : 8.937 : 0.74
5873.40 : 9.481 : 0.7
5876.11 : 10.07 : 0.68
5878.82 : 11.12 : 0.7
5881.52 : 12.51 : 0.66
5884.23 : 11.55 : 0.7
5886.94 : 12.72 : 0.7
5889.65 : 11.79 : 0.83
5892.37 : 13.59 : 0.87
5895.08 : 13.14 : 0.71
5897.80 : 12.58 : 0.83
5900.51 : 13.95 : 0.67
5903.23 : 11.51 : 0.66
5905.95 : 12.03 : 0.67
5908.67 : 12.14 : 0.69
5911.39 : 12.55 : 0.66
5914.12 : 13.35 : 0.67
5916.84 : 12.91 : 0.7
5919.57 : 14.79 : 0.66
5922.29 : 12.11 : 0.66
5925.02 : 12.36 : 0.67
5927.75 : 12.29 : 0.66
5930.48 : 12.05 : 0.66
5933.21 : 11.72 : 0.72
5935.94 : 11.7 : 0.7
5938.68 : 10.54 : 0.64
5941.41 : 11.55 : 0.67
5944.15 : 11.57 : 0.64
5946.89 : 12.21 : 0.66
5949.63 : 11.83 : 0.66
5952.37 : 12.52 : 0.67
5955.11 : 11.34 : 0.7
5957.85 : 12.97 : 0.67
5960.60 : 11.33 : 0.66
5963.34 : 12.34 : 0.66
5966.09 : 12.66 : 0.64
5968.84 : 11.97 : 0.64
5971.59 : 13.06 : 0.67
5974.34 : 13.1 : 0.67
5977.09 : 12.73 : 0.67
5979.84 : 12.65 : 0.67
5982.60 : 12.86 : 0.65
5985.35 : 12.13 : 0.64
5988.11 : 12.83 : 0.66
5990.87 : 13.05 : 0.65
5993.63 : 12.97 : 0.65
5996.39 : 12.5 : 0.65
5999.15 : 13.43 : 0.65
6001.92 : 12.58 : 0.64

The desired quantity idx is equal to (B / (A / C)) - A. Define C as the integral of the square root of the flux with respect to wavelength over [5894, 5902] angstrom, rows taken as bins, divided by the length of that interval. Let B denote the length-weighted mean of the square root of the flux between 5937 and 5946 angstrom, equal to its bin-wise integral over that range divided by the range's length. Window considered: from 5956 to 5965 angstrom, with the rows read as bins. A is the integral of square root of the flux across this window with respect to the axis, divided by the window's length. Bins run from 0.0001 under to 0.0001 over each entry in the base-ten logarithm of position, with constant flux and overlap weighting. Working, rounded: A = 3.49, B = 3.36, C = 3.63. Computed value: 0.01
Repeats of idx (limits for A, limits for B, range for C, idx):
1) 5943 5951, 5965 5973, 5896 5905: 0.21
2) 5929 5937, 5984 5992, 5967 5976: 0.24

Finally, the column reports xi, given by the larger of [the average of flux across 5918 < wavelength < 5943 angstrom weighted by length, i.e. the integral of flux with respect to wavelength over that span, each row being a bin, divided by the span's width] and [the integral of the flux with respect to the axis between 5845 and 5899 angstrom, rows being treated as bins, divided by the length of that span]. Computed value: 12.1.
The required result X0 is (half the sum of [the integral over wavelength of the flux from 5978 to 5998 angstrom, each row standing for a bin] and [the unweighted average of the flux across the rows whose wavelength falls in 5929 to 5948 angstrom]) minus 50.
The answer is 83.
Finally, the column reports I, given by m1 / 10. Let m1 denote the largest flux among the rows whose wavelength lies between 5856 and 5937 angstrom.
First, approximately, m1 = 14.79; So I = 1.48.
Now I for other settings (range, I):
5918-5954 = 1.48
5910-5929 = 1.48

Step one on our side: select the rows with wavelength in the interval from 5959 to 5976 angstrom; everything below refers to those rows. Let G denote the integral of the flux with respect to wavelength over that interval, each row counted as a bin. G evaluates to 211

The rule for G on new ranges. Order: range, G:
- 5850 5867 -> 197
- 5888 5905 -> 217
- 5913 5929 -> 208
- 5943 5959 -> 193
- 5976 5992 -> 203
